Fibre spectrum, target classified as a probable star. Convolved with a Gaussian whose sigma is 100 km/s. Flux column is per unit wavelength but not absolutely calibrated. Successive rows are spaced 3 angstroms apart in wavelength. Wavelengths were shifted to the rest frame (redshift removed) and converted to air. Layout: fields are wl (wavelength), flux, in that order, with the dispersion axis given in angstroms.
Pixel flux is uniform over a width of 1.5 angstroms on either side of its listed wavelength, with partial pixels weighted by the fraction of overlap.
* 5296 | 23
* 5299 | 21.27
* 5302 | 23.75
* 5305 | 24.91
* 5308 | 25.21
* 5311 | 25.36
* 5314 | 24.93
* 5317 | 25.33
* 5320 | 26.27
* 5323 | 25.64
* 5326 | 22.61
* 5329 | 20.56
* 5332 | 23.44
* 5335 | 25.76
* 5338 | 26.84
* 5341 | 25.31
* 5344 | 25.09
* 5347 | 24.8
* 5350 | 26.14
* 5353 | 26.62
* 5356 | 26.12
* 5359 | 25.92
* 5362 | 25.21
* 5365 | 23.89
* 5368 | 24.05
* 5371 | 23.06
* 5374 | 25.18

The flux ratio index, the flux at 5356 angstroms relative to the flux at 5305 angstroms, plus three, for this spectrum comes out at 4.05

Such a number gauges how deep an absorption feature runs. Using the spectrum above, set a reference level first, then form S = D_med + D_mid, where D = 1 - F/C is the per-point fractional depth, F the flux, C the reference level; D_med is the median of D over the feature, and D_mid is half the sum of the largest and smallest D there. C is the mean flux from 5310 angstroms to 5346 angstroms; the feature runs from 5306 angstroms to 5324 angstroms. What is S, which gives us -0.06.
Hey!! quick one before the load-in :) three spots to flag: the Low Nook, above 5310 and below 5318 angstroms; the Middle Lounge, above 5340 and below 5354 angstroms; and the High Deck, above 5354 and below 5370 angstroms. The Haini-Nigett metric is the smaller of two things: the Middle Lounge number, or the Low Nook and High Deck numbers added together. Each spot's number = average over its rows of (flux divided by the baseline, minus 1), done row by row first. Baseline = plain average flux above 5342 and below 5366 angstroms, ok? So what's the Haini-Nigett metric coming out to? -0.03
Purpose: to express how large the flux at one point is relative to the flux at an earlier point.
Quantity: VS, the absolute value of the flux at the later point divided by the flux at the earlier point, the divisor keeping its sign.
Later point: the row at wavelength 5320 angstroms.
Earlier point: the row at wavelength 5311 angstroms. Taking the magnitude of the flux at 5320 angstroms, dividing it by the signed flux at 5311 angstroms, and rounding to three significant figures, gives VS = 1.04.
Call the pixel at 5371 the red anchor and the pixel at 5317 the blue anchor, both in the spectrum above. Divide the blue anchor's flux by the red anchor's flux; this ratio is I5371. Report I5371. 1.10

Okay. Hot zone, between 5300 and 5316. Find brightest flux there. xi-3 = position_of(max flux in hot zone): 5311 angstroms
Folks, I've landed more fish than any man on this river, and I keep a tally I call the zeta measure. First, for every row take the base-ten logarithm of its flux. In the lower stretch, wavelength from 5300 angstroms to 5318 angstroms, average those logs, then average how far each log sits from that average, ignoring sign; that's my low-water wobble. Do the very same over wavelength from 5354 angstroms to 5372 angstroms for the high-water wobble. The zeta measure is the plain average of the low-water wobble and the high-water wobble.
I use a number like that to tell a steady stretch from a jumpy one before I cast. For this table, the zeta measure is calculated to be 0.013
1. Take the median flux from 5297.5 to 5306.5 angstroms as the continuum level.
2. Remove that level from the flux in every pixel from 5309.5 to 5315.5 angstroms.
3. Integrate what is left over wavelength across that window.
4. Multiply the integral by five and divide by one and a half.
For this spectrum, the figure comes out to 28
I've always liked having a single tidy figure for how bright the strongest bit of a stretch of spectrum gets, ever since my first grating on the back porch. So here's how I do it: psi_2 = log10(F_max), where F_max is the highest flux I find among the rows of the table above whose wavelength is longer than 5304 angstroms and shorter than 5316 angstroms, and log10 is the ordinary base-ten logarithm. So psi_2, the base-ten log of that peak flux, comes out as 1.40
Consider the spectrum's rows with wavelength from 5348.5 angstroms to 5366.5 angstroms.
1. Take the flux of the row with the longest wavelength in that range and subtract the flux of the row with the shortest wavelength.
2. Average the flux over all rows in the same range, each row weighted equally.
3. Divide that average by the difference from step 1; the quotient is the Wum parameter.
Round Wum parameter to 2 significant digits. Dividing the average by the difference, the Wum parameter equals -11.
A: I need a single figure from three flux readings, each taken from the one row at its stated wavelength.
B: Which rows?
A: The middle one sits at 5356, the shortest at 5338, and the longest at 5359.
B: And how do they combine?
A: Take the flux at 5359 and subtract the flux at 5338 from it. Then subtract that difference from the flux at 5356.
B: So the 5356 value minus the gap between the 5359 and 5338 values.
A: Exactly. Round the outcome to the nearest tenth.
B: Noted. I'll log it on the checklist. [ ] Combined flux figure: 27.0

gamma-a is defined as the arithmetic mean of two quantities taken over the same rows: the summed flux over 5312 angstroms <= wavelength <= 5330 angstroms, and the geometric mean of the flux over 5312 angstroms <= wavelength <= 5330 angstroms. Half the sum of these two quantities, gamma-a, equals 84.7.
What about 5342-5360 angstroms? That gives 90.2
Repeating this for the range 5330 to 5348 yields 88.2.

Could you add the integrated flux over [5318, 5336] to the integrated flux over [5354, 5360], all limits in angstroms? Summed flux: 589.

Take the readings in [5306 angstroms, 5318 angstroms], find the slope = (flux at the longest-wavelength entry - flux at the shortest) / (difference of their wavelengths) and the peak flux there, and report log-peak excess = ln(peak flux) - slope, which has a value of 3.2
